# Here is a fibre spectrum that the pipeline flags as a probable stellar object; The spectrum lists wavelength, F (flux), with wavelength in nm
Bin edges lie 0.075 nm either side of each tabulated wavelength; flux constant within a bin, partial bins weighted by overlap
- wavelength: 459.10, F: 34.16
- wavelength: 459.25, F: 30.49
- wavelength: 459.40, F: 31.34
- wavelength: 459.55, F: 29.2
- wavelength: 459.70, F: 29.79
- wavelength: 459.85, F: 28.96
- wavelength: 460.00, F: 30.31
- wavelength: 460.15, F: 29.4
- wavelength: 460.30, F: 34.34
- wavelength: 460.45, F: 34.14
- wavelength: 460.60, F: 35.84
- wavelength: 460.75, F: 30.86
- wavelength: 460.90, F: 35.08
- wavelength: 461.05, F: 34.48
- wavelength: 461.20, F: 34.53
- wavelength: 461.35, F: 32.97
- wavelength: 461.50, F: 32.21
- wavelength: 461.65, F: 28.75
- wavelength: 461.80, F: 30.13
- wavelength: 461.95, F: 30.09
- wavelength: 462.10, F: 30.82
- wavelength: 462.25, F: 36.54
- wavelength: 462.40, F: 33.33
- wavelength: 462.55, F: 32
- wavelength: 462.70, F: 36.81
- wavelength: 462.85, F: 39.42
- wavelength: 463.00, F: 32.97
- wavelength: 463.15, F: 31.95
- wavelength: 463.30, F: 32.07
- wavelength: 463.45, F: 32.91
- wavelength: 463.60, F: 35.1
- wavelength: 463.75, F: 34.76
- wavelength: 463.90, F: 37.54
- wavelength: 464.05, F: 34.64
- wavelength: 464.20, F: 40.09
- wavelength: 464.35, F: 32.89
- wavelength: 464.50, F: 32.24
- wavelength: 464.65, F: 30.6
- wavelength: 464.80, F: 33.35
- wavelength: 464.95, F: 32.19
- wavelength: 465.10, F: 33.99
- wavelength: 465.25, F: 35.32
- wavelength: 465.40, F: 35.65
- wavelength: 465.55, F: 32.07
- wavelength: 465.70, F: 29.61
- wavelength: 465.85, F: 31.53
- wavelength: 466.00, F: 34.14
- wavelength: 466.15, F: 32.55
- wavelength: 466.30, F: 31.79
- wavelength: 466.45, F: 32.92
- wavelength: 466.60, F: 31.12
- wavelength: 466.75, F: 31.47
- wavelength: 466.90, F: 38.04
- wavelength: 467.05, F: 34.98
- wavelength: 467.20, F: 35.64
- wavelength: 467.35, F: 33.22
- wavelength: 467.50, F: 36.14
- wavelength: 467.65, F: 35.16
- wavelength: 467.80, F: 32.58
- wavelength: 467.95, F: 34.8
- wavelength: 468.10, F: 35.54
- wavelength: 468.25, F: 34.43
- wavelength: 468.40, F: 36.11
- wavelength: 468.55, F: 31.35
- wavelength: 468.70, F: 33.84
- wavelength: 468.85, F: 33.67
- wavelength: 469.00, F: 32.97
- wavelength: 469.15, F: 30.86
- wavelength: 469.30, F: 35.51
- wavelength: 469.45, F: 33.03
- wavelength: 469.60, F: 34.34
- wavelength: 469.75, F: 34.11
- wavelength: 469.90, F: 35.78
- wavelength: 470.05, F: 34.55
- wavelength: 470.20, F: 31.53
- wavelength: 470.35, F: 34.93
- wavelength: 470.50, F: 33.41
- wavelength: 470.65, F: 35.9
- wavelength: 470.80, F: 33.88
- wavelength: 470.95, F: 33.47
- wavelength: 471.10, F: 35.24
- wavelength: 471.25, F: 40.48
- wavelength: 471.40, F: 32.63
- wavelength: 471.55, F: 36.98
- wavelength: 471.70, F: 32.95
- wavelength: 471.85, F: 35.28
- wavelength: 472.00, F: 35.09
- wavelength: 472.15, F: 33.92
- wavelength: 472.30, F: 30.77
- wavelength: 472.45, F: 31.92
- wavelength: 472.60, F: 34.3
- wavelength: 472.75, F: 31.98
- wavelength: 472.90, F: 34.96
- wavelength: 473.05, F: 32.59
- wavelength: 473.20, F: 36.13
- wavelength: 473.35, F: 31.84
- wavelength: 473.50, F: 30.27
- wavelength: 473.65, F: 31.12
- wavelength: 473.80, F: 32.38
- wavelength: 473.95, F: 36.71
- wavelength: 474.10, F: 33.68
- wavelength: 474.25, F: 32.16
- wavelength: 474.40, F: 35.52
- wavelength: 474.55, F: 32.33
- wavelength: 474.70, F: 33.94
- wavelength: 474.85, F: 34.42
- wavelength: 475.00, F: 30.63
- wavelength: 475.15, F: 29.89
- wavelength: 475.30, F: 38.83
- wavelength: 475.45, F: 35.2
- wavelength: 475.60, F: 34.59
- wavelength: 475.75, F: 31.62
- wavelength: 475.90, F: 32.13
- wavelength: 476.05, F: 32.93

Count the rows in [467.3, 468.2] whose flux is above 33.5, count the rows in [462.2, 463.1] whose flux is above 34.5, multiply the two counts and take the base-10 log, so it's 1.08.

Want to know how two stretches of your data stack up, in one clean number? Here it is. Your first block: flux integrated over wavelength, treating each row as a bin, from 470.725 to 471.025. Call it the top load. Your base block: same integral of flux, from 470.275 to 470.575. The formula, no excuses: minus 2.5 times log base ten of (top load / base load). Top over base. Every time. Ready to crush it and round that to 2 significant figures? 0.016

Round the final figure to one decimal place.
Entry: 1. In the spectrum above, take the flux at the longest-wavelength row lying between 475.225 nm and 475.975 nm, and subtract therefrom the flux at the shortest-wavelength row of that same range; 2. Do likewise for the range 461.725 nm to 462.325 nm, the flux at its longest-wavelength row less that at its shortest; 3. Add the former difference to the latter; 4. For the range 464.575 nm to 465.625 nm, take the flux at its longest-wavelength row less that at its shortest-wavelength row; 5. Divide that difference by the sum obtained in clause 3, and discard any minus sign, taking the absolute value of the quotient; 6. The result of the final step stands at 5.1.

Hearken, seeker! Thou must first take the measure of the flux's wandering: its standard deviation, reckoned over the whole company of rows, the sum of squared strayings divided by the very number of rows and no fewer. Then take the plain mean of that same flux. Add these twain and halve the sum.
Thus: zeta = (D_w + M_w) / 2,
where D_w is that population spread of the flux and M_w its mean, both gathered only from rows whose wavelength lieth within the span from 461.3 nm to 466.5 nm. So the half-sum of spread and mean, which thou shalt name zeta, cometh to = 17.93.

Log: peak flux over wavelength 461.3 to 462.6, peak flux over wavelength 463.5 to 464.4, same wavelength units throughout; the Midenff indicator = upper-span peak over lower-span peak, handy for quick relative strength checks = 1.10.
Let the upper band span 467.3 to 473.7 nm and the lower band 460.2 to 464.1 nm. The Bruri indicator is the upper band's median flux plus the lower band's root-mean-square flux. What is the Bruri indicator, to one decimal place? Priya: 67.6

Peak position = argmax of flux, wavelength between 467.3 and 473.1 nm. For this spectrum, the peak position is 471.25 nm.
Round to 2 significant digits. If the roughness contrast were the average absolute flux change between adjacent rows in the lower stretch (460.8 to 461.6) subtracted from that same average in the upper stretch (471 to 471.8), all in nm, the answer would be 4.6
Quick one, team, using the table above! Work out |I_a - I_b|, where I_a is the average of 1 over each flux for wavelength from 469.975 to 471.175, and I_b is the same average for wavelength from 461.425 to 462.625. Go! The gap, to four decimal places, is 0.0023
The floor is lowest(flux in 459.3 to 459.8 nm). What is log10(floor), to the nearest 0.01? 1.47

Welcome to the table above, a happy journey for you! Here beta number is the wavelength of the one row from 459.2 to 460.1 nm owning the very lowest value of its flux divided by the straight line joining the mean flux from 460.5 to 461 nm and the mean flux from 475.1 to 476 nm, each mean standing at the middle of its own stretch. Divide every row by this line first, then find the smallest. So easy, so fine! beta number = 459.85 nm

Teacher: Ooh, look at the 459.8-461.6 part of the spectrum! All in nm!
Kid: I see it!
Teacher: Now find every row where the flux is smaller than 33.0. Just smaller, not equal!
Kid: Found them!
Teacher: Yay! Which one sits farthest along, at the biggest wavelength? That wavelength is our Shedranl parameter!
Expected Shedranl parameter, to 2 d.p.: 461.50 nm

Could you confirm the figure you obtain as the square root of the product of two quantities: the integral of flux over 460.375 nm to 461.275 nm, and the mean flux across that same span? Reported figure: 32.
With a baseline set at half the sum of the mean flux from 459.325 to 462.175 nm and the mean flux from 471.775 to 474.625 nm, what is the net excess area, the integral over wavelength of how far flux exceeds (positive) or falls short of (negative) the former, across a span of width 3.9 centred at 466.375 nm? 3.8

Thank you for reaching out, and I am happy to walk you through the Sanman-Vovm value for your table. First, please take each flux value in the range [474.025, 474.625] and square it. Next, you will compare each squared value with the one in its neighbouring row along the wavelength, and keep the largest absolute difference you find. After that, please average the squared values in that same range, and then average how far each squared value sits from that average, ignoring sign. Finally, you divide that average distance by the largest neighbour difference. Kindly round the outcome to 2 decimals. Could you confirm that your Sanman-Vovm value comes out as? 0.35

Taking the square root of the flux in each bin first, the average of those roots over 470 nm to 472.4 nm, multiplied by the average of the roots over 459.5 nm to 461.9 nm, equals 33.1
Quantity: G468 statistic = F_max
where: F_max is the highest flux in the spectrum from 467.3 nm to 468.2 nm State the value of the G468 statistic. 36.14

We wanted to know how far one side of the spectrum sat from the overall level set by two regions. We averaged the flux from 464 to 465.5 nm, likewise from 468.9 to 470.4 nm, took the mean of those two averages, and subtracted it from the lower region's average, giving 0.2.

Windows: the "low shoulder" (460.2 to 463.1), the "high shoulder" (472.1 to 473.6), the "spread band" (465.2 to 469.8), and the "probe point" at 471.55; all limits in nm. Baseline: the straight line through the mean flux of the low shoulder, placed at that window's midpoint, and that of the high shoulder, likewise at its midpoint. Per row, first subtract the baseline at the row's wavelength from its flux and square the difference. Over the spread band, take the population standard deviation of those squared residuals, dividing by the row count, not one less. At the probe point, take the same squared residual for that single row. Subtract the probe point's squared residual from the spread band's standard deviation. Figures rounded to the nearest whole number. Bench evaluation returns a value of -12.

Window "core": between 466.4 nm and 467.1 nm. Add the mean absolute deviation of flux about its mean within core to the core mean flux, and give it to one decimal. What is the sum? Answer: 35.9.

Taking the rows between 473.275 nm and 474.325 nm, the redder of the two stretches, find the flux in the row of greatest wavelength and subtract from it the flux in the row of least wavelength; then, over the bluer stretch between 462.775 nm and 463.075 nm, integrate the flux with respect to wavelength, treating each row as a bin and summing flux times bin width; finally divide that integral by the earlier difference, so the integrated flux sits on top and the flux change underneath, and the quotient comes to 34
